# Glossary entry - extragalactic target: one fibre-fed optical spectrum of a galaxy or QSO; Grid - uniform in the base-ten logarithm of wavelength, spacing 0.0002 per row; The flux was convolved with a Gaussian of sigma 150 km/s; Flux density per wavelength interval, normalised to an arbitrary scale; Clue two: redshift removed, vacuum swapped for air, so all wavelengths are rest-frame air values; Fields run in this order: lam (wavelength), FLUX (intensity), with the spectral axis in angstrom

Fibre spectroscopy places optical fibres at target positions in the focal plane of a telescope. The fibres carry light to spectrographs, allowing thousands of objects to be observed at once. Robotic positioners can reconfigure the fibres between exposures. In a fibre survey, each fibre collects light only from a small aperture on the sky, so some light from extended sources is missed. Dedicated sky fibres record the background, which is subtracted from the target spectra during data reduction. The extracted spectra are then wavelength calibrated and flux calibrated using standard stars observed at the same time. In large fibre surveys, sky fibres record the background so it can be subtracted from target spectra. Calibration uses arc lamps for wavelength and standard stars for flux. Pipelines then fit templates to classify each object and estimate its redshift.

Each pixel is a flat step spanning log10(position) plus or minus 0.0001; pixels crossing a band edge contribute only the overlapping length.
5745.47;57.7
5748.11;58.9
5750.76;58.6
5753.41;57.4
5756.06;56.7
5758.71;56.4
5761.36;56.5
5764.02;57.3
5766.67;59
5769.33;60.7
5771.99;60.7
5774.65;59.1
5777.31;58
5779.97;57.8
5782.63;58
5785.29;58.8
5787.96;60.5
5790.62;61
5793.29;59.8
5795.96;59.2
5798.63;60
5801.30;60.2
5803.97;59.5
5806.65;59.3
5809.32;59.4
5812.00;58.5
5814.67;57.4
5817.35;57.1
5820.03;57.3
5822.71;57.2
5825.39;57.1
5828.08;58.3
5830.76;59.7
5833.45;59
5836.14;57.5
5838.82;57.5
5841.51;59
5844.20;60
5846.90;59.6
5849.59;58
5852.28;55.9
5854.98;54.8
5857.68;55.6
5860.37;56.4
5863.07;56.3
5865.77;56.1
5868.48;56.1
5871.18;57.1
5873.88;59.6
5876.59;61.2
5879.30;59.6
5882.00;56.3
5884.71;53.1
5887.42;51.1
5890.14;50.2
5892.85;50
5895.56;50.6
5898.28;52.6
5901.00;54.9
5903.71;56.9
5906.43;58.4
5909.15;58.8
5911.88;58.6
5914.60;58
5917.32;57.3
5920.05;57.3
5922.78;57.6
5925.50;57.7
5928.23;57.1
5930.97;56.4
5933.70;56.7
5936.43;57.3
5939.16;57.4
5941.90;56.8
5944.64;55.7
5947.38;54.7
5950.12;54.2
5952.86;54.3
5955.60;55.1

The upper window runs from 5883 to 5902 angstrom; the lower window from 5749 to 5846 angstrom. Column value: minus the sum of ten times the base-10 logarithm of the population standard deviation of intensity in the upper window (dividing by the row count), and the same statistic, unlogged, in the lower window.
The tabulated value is -4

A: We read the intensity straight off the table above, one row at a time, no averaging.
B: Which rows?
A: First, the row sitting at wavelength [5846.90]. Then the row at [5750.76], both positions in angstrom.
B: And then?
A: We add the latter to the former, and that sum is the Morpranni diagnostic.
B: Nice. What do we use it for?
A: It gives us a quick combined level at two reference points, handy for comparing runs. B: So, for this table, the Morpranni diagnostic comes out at 118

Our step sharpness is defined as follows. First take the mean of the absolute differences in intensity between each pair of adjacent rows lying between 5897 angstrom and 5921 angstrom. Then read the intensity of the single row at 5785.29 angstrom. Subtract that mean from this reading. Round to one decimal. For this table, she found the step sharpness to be 57.8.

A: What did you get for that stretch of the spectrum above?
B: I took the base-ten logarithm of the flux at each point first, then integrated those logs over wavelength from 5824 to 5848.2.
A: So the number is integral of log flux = 42.8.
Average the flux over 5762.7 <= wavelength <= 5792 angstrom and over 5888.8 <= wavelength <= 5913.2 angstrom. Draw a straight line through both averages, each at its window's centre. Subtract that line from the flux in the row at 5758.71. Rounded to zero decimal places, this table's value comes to -3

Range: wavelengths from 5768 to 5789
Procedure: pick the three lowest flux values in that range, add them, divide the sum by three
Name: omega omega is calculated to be 57.9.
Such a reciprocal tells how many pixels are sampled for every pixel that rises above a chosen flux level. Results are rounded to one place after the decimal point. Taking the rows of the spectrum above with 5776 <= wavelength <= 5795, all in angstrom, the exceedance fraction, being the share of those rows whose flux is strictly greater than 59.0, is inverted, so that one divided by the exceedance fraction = 2.3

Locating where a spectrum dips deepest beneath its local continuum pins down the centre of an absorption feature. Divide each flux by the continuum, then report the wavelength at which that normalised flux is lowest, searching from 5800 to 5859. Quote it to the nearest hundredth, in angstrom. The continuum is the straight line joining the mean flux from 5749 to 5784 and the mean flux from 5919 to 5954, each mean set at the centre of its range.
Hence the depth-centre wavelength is 5854.98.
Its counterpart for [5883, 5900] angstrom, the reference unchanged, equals 5892.85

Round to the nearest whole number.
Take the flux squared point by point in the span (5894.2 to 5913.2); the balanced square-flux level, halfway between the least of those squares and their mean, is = 2843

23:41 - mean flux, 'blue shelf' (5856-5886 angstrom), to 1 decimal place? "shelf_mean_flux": 57.0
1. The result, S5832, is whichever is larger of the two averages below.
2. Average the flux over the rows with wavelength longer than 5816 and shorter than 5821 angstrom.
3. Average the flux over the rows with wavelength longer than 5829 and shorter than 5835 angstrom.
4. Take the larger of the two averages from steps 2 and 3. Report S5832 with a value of 59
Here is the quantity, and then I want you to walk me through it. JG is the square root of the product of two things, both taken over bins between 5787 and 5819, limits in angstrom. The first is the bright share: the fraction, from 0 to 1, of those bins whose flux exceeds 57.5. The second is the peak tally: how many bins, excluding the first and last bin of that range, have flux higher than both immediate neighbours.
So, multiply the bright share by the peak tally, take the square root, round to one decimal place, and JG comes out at 1.6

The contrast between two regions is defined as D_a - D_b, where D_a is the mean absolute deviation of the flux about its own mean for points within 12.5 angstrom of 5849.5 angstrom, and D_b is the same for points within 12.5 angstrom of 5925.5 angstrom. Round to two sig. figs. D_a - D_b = 1.2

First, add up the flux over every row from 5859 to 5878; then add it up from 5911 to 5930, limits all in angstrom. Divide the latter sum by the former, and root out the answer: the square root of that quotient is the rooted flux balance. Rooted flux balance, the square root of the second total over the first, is 1.001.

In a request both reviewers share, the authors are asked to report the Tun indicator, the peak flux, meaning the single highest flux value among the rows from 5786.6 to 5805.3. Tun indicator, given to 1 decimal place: 61.0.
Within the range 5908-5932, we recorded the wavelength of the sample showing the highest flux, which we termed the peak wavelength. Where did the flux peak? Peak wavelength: 5909.15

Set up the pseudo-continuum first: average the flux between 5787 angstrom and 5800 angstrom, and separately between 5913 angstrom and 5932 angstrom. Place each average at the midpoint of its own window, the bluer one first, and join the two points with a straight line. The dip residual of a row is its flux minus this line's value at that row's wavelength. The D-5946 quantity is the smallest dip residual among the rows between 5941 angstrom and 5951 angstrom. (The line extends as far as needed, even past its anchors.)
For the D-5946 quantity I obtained -2.6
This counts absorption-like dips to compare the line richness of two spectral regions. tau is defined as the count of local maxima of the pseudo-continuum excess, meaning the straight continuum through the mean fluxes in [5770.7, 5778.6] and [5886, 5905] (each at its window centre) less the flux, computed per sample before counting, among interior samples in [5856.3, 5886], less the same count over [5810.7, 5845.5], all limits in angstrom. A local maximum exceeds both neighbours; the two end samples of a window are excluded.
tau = -1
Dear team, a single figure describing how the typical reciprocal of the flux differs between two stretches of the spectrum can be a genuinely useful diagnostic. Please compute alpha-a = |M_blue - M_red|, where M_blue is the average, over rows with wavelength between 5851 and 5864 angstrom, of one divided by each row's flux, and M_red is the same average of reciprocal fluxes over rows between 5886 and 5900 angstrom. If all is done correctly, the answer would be 0.0017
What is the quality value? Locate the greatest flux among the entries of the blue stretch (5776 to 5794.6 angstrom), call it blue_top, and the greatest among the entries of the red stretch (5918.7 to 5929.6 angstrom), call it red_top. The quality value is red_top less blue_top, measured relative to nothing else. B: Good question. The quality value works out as -3.3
